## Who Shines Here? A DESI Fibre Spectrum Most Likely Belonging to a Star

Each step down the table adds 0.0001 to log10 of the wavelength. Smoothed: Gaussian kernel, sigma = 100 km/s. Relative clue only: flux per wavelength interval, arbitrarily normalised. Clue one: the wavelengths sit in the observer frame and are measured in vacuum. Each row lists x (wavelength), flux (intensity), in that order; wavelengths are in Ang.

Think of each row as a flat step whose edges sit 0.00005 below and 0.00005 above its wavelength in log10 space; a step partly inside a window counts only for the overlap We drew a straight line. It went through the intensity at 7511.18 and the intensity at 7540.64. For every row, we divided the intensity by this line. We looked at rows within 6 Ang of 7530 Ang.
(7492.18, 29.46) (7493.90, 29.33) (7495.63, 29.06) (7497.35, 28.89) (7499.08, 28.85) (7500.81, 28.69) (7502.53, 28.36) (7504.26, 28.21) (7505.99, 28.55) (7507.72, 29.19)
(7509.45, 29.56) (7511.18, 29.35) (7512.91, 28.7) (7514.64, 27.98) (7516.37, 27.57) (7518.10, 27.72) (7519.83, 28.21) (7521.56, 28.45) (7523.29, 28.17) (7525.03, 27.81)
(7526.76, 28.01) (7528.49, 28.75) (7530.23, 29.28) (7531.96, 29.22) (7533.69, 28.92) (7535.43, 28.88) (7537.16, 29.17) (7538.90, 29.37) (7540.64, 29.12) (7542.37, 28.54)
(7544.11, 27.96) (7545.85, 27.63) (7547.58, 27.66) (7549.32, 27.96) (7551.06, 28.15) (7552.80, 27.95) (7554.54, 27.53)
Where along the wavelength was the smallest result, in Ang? 7525.03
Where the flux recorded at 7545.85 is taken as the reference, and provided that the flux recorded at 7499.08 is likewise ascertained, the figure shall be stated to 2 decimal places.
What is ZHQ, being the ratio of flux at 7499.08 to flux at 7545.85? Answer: 1.04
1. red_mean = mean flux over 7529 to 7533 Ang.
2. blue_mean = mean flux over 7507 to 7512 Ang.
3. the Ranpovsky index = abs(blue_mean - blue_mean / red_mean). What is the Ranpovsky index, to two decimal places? 28.36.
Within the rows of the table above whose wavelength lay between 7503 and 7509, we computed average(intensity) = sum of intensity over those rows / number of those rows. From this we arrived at 28.7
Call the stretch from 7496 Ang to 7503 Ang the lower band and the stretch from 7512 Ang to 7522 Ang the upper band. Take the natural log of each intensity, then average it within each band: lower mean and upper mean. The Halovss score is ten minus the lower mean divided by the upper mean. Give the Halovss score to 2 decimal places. 8.99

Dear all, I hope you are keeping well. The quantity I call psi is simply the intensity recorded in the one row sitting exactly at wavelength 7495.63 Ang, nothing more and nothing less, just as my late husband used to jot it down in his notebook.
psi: 29.06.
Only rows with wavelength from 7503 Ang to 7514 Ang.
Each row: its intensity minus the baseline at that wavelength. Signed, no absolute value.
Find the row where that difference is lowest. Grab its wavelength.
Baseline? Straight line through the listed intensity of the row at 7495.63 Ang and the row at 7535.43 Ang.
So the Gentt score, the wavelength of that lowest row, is 7504.26 Ang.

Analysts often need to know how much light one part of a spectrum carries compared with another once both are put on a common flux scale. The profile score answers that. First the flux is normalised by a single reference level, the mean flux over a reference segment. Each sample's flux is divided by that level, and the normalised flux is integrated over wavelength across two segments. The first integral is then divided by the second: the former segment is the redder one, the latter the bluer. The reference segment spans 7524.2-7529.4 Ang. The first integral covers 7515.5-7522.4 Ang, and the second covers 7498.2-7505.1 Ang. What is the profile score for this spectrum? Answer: 0.98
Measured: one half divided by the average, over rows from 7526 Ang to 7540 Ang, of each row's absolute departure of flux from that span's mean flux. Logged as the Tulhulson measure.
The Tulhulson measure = 1.6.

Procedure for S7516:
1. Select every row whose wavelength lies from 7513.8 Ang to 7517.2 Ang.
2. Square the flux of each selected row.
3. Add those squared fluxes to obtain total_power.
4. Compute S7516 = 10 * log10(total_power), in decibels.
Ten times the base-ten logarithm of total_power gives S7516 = 31.9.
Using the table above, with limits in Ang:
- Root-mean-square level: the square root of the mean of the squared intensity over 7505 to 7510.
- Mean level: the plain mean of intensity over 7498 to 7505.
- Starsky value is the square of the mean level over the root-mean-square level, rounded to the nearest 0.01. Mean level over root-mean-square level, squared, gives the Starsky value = 0.96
